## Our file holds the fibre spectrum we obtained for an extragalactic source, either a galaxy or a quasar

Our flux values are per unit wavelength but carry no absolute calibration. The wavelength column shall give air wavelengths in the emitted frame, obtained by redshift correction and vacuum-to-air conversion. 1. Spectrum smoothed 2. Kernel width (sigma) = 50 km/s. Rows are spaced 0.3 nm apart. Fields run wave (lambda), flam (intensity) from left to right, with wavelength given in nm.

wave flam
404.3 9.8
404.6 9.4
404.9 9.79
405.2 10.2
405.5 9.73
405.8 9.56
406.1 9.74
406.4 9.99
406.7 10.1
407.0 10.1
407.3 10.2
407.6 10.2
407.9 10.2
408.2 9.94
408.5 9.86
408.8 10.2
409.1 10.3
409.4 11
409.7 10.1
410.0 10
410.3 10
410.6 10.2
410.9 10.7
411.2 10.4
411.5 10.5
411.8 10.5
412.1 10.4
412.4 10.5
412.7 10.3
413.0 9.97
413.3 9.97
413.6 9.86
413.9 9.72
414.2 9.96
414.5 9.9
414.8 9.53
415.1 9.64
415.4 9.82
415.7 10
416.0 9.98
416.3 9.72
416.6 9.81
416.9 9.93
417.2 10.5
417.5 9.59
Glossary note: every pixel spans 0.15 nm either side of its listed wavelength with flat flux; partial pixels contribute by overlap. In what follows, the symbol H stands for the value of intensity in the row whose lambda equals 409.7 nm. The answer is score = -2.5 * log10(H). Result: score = -2.51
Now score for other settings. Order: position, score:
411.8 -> -2.55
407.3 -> -2.52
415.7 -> -2.50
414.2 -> -2.50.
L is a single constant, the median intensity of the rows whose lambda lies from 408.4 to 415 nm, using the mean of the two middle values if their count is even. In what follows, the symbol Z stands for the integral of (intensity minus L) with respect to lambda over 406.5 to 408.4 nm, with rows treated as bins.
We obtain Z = -0.1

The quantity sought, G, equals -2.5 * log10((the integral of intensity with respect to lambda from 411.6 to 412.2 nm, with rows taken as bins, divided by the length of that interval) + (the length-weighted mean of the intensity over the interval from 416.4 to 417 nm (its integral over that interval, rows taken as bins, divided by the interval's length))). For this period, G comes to -3.27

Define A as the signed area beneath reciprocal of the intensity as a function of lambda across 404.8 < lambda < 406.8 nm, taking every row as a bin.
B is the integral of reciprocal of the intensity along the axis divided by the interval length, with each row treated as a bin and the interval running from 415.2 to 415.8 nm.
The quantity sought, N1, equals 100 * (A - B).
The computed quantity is 10.2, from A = 0.203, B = 0.101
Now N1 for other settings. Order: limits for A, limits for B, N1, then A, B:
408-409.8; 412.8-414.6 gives 7.5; 0.176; 0.101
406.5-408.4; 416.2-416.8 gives 8.6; 0.188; 0.102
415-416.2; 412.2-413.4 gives 2.4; 0.122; 0.098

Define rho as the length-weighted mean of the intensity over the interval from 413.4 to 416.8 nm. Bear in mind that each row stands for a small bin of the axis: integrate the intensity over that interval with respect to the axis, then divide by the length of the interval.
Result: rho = 9.8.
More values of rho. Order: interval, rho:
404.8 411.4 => 10.1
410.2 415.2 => 10.1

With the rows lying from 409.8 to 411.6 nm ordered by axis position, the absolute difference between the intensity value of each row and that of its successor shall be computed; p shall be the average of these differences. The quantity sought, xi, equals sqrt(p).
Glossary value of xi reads 0.47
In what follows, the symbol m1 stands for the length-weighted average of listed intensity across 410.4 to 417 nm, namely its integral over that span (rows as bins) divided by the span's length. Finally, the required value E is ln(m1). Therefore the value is 2.309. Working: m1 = 10.1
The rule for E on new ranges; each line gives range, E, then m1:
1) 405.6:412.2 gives 2.321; 10.2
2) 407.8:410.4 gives 2.321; 10.2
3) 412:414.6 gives 2.309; 10.1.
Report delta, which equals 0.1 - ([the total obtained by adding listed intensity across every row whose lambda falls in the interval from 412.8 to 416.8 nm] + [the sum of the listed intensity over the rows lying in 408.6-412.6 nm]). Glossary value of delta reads -263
